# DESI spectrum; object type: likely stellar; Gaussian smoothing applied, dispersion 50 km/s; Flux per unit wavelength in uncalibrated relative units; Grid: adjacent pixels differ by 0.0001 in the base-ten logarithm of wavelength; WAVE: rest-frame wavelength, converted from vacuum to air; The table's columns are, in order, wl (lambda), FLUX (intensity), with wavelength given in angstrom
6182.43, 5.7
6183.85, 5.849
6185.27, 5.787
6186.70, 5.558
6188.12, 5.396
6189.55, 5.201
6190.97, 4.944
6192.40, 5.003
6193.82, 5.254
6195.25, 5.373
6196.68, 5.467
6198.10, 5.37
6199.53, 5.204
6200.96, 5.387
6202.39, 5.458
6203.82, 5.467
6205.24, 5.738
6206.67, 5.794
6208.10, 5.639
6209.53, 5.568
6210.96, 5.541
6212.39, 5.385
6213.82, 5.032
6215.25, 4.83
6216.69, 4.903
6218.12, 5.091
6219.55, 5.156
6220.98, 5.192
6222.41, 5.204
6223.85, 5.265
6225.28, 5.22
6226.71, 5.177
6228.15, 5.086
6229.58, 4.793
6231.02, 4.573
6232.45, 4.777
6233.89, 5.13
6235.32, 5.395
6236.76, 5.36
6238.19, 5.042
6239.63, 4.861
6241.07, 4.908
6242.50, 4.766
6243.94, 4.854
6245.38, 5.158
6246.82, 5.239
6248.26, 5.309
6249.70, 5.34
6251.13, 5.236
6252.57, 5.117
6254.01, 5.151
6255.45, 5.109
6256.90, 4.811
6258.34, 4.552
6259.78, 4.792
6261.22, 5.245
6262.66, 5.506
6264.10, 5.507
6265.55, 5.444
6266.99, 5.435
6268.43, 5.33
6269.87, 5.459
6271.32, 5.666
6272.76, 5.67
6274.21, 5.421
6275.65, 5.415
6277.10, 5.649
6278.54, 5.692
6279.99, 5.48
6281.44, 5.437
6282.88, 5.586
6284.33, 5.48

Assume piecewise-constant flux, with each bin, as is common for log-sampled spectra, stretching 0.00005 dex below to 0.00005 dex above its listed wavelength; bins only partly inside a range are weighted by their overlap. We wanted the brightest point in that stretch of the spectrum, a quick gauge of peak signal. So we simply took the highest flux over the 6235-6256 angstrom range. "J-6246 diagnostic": 5.395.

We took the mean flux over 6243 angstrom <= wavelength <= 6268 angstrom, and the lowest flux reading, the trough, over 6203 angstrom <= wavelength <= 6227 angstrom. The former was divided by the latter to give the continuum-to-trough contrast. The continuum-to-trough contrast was 1.07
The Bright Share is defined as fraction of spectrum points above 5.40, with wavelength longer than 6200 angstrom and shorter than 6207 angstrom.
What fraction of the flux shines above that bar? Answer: 0.80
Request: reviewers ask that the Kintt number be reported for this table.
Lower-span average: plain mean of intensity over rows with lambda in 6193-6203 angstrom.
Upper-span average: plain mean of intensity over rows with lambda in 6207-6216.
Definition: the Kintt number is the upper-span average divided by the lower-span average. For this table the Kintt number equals 1.00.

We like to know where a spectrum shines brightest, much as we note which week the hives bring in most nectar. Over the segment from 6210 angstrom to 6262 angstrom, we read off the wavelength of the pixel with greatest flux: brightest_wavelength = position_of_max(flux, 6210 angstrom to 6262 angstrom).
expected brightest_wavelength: 6210.96 angstrom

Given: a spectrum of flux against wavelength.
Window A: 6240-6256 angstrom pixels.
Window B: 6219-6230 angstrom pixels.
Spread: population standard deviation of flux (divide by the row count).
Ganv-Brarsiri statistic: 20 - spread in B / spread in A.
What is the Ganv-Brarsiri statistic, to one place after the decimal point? 19.2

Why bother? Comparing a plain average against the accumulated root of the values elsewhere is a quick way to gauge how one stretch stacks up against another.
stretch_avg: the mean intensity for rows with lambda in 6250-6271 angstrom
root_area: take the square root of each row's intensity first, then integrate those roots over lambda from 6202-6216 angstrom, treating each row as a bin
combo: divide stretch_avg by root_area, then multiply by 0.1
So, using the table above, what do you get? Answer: 0.016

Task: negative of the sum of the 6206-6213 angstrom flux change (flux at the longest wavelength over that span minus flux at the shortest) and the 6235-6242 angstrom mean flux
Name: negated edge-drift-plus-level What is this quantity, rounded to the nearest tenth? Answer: -4.7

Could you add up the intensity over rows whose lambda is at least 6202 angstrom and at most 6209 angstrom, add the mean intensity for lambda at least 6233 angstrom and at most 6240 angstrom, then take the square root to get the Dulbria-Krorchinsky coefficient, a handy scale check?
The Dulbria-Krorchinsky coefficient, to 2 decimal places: 5.77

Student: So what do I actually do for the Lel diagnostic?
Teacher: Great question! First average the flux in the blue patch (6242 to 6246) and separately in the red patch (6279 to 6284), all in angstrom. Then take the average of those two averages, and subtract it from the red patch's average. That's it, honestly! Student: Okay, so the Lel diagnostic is 0.29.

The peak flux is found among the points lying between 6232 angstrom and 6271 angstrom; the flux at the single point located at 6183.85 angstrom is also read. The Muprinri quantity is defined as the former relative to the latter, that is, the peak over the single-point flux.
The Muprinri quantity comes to 0.94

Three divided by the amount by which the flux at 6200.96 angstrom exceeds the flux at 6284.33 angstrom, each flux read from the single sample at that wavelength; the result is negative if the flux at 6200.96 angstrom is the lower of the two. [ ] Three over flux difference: -32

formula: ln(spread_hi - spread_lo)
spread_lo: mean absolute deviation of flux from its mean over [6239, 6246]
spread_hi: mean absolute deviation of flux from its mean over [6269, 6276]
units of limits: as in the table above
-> -4.3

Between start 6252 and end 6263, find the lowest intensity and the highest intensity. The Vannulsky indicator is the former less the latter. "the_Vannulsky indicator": -0.95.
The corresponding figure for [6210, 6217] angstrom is -0.71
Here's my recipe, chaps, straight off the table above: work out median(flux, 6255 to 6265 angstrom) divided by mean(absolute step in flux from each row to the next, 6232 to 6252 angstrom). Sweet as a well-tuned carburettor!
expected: 33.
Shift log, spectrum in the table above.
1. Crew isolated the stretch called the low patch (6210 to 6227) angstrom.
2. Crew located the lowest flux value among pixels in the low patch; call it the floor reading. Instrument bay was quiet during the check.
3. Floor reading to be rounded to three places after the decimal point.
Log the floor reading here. 4.830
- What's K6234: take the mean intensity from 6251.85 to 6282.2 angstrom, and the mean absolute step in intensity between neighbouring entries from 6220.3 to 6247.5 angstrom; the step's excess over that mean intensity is -5.17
